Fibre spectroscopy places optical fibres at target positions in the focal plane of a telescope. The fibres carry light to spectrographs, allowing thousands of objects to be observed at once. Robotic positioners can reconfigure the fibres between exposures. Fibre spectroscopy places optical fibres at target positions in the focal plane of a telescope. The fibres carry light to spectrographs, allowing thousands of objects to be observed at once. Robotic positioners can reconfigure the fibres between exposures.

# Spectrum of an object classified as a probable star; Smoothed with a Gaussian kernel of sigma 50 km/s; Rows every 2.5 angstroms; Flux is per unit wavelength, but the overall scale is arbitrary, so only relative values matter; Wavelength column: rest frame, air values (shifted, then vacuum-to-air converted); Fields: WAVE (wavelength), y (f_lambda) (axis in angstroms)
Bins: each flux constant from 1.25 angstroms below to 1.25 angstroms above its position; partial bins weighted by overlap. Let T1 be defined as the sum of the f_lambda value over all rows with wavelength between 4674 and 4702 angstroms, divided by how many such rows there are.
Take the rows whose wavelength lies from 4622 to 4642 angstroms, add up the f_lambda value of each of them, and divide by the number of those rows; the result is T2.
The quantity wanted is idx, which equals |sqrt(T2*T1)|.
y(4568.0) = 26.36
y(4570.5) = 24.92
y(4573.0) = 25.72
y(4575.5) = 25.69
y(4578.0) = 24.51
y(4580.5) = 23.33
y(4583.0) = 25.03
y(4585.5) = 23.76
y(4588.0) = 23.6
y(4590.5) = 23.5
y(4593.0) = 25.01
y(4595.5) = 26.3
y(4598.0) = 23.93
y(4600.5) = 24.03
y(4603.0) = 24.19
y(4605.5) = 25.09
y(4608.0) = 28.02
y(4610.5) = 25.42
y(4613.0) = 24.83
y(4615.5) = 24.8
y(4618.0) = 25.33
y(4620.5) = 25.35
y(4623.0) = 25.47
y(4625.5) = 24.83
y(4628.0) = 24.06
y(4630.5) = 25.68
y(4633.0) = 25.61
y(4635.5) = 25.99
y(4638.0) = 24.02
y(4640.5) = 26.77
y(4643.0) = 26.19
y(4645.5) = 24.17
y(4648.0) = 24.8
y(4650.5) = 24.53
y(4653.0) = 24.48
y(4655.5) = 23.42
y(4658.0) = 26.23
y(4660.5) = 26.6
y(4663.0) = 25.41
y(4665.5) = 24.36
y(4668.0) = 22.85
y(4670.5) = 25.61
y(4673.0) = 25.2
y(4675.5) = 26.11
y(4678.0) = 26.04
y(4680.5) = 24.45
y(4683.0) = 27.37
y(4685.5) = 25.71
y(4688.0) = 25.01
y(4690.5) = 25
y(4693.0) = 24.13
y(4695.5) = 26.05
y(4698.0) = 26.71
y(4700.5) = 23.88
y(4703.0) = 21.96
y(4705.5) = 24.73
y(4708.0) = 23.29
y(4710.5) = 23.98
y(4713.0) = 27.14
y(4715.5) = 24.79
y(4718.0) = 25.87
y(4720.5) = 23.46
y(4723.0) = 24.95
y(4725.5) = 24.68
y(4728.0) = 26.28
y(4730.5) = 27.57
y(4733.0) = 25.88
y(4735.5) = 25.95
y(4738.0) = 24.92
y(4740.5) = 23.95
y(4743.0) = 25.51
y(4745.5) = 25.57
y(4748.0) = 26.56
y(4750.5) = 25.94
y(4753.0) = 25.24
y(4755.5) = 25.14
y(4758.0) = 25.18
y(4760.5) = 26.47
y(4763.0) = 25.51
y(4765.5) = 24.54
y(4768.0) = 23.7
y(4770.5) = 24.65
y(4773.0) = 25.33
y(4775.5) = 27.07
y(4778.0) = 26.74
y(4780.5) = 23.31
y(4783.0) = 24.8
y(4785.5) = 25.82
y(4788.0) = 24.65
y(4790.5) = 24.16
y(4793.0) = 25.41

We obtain 25.40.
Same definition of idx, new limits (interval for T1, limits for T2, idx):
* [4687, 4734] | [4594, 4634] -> 25.10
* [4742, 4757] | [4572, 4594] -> 25.05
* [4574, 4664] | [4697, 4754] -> 25.08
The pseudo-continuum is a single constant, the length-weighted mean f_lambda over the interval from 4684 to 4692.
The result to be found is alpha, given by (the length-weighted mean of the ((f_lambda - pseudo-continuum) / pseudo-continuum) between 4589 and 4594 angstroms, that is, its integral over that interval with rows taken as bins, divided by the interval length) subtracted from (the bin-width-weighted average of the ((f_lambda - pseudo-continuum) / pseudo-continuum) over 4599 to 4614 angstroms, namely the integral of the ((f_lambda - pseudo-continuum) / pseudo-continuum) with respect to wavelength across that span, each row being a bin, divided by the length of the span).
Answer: 0.042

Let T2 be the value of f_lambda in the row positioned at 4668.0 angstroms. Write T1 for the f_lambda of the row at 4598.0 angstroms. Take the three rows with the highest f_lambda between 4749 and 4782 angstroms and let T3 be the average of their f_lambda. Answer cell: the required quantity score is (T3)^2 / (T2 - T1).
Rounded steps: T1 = 23.93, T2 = 22.85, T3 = 26.76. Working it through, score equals -663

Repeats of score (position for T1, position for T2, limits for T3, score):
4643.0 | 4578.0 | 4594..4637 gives -427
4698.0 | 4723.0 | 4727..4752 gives -408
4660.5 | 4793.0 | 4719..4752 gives -604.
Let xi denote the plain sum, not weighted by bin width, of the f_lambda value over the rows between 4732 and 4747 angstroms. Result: 152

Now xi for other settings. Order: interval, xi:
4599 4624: 253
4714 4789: 760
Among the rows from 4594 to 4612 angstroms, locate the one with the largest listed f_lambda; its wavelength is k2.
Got 4608.0 angstroms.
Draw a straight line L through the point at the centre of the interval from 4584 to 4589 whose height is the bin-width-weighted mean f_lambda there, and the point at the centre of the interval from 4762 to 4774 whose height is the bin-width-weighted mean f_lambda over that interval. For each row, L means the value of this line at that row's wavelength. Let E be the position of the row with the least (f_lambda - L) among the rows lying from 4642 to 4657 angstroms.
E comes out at 4655.5 angstroms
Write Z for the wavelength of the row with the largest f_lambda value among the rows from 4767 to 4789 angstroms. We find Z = 4775.5 angstroms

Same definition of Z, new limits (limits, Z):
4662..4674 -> 4670.5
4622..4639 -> 4635.5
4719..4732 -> 4730.5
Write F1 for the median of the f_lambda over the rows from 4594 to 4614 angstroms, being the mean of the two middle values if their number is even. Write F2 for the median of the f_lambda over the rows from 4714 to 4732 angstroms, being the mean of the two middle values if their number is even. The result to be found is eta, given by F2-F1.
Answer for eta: -0.01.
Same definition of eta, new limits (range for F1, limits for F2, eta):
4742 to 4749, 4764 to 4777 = -0.92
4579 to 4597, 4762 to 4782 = 1.23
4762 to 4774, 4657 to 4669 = 0.76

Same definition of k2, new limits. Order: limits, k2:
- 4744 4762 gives 4748.0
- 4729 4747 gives 4730.5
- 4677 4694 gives 4683.0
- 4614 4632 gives 4630.5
